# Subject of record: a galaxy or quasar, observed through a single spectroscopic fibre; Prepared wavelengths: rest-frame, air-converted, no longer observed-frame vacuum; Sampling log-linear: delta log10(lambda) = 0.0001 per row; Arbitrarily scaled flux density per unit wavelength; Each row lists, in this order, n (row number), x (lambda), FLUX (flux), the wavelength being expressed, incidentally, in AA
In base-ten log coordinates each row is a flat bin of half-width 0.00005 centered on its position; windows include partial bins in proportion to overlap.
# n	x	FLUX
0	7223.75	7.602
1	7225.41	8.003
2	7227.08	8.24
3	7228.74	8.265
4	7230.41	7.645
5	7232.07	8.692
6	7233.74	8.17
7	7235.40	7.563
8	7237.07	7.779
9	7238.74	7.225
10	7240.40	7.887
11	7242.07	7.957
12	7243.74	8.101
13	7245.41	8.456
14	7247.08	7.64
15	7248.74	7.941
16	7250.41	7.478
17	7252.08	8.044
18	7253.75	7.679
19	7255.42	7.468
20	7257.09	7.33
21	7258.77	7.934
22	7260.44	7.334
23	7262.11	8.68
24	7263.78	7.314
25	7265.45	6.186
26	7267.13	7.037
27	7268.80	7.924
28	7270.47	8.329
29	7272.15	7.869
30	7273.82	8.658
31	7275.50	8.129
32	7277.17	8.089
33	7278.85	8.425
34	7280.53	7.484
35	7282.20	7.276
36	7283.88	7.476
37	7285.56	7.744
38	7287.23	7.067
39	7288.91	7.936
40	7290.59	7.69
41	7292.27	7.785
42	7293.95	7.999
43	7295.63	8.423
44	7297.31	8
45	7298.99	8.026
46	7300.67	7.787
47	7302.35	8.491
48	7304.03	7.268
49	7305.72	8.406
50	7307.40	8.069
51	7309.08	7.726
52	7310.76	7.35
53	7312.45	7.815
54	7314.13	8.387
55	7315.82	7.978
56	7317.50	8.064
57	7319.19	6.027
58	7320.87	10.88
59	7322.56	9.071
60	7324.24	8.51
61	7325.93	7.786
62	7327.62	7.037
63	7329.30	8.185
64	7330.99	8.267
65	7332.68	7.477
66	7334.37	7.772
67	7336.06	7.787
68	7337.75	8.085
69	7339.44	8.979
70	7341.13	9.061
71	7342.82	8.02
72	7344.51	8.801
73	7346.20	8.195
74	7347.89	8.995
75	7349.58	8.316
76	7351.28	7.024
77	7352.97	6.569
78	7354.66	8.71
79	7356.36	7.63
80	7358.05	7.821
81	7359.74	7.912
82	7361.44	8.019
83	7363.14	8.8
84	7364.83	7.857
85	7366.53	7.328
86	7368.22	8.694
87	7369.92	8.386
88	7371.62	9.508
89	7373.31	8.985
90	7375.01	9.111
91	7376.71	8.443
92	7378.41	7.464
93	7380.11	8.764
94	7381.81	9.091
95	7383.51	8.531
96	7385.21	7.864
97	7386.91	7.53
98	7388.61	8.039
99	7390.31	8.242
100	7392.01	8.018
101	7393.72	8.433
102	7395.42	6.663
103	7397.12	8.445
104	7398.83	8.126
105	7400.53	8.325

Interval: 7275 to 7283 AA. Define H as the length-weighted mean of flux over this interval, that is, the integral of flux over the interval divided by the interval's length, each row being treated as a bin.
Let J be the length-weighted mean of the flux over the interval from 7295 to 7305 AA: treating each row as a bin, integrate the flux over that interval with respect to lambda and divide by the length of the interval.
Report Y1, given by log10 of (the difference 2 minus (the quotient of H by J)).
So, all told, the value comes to 0.006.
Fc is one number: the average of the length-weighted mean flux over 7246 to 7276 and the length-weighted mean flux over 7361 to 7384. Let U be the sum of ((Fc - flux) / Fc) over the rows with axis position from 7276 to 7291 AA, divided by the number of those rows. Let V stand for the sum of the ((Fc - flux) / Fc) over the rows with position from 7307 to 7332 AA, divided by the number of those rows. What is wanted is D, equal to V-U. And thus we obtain -0.05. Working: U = 0.05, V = 0.00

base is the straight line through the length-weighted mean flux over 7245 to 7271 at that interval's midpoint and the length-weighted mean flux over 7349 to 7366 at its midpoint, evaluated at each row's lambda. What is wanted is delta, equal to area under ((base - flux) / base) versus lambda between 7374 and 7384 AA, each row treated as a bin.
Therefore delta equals -0.9 AA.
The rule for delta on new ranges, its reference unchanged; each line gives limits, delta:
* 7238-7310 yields -1.2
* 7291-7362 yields -2.5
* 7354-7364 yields -0.4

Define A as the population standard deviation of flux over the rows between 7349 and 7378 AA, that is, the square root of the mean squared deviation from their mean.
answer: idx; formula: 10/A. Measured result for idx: 13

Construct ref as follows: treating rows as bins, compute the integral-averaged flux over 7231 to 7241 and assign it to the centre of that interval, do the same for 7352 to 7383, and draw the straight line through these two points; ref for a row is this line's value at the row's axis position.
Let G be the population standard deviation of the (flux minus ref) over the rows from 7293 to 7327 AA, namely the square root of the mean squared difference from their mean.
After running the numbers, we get 0.87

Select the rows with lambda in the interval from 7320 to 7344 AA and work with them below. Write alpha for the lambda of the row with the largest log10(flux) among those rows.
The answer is 7320.87 AA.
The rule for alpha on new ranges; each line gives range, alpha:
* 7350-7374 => 7371.62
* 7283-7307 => 7302.35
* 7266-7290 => 7273.82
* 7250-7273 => 7262.11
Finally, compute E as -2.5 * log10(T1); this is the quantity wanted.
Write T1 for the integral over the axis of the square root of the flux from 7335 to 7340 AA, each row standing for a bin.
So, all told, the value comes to -2.89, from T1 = 14.3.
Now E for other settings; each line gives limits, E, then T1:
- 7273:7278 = -2.90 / 14.4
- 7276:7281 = -2.88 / 14.2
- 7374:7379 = -2.90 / 14.5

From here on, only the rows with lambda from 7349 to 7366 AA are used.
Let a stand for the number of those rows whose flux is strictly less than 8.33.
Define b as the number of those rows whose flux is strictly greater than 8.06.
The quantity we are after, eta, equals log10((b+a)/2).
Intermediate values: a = 8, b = 3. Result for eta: 0.74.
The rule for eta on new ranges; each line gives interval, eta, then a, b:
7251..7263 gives 0.54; 6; 1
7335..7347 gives 0.65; 4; 5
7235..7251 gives 0.74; 9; 2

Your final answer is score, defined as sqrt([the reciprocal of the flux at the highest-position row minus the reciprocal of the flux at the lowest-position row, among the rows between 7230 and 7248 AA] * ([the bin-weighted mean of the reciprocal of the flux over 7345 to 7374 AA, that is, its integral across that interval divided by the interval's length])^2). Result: 0.0011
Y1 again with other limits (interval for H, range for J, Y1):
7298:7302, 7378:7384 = 0.027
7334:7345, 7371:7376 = 0.037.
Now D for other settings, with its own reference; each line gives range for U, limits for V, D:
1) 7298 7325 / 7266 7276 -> 0.02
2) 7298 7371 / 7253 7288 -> 0.05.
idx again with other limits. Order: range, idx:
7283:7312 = 26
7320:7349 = 12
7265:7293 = 17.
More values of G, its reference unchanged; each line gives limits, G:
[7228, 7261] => 0.39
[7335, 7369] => 0.67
